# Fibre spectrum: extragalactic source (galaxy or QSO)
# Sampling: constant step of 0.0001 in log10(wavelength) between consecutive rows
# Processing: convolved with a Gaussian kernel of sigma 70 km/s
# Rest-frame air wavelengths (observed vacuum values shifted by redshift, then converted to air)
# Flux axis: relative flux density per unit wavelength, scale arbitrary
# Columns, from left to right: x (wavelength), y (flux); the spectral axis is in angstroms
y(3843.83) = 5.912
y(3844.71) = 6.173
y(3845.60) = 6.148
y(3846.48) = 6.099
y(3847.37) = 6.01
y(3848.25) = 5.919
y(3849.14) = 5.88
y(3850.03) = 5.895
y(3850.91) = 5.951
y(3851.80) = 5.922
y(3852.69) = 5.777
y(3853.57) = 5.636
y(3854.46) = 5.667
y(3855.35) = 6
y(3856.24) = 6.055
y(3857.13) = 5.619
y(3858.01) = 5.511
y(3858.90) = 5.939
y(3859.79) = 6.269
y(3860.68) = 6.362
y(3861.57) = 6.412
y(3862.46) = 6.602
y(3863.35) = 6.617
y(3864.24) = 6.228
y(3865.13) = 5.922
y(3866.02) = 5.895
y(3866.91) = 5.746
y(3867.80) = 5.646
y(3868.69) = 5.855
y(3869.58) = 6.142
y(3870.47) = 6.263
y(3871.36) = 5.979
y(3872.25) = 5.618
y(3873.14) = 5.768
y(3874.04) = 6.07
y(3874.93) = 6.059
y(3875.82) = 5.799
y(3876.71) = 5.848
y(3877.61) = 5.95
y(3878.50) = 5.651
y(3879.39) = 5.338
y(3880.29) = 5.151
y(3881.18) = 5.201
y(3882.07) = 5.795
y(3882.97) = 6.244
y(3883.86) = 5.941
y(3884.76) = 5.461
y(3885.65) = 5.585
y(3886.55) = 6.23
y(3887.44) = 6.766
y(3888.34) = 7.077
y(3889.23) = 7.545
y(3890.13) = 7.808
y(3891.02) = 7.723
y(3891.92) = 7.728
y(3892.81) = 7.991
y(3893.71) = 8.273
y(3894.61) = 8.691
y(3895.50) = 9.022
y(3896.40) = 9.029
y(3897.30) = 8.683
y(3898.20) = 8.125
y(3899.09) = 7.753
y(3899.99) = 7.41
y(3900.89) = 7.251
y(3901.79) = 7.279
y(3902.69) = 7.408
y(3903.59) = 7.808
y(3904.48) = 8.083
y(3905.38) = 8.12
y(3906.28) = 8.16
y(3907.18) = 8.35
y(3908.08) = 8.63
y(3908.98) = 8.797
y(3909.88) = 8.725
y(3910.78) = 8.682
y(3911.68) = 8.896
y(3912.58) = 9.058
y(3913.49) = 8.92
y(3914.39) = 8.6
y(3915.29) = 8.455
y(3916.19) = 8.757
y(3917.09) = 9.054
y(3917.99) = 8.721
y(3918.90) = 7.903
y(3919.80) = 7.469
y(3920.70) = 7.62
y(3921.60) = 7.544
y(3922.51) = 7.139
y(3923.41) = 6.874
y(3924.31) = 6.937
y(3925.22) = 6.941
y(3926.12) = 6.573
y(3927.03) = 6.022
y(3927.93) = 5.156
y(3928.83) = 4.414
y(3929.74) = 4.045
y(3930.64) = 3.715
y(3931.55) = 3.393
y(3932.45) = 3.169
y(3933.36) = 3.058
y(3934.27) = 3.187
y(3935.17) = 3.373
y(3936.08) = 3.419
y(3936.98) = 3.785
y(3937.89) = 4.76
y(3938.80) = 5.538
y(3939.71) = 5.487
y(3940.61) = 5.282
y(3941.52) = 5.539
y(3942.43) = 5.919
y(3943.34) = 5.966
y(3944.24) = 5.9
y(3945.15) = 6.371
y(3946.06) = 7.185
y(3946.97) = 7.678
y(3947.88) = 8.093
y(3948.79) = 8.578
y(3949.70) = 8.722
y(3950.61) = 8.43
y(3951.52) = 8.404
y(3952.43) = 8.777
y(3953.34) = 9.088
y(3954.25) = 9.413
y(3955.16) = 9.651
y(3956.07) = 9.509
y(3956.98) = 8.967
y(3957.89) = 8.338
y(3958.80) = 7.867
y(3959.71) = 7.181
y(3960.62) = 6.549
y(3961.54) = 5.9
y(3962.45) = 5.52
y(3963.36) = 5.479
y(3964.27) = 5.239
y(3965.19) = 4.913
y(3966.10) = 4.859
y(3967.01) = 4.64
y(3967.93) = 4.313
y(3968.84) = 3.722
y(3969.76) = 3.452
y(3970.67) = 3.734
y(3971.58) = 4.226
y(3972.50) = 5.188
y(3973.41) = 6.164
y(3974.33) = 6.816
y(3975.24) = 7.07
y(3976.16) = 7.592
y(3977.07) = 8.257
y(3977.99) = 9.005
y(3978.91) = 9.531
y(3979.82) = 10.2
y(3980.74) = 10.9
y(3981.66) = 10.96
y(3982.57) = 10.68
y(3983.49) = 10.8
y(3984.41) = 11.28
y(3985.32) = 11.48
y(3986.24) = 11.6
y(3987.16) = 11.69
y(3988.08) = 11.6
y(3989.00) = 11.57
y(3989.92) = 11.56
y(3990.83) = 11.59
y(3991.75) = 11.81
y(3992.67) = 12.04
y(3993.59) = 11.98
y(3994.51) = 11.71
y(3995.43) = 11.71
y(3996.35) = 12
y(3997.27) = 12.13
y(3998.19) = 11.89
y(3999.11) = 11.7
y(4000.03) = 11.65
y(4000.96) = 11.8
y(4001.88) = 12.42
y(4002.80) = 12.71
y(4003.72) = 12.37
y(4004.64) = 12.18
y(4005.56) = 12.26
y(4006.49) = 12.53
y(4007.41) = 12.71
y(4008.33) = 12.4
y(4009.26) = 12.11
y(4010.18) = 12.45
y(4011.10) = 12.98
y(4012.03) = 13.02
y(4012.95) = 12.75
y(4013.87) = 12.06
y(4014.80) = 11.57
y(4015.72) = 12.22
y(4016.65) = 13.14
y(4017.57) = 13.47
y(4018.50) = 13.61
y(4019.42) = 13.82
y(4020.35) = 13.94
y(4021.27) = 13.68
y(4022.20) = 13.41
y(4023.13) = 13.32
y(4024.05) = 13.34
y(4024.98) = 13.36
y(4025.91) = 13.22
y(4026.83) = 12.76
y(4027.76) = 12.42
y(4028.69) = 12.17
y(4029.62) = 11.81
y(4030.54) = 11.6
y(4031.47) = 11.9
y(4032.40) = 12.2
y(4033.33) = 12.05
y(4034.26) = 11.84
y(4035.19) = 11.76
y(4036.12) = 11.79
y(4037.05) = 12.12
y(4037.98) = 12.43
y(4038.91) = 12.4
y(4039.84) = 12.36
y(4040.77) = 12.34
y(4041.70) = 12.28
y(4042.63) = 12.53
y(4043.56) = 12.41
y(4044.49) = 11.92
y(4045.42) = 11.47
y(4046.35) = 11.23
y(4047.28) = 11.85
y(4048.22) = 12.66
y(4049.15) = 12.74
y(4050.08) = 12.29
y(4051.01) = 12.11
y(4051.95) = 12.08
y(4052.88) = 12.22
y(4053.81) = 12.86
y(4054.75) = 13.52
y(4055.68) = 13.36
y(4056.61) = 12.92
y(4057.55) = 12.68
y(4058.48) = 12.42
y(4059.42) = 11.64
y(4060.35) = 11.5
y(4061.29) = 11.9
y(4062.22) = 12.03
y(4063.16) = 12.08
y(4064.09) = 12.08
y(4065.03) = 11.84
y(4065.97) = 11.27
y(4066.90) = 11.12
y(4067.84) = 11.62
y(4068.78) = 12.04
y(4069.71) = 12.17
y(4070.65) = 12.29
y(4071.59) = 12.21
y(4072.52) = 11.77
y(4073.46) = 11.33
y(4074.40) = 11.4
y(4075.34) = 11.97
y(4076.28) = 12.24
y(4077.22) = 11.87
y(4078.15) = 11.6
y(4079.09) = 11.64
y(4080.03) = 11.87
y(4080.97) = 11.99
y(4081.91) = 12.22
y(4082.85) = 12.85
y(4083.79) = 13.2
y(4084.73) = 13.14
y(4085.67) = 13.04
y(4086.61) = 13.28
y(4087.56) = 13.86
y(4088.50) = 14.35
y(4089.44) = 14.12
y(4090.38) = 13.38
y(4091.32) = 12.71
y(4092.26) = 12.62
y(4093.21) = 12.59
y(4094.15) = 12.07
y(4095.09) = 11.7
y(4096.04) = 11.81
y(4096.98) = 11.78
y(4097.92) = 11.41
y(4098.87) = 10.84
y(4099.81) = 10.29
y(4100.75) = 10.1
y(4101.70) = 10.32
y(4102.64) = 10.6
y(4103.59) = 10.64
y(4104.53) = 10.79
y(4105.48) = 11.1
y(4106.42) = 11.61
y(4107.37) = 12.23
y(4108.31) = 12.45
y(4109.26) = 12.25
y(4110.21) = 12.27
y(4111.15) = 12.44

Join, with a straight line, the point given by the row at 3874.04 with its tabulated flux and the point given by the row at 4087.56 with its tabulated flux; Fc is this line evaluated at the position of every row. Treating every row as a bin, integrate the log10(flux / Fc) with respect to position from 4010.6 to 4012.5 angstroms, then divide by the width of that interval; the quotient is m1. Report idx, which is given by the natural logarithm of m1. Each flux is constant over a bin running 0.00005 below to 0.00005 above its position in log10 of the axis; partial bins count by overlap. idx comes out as -2.68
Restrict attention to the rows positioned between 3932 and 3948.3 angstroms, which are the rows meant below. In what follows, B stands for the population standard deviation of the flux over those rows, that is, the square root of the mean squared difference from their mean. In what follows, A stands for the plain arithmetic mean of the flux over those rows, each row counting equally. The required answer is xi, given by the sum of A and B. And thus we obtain 6.8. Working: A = 5.2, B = 1.55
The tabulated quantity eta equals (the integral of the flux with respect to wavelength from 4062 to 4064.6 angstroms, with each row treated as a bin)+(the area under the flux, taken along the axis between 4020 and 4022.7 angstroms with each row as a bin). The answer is 68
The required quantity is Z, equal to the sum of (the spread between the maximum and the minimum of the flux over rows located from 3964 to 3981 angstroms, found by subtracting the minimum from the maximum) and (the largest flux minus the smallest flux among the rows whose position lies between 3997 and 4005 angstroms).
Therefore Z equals 8.5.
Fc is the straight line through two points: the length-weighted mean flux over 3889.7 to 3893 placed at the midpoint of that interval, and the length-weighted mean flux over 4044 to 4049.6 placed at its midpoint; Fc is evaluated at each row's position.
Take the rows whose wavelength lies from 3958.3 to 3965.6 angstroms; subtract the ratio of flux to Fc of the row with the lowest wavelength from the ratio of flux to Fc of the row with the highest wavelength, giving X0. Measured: -0.32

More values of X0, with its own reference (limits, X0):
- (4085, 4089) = 0.09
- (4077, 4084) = 0.09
